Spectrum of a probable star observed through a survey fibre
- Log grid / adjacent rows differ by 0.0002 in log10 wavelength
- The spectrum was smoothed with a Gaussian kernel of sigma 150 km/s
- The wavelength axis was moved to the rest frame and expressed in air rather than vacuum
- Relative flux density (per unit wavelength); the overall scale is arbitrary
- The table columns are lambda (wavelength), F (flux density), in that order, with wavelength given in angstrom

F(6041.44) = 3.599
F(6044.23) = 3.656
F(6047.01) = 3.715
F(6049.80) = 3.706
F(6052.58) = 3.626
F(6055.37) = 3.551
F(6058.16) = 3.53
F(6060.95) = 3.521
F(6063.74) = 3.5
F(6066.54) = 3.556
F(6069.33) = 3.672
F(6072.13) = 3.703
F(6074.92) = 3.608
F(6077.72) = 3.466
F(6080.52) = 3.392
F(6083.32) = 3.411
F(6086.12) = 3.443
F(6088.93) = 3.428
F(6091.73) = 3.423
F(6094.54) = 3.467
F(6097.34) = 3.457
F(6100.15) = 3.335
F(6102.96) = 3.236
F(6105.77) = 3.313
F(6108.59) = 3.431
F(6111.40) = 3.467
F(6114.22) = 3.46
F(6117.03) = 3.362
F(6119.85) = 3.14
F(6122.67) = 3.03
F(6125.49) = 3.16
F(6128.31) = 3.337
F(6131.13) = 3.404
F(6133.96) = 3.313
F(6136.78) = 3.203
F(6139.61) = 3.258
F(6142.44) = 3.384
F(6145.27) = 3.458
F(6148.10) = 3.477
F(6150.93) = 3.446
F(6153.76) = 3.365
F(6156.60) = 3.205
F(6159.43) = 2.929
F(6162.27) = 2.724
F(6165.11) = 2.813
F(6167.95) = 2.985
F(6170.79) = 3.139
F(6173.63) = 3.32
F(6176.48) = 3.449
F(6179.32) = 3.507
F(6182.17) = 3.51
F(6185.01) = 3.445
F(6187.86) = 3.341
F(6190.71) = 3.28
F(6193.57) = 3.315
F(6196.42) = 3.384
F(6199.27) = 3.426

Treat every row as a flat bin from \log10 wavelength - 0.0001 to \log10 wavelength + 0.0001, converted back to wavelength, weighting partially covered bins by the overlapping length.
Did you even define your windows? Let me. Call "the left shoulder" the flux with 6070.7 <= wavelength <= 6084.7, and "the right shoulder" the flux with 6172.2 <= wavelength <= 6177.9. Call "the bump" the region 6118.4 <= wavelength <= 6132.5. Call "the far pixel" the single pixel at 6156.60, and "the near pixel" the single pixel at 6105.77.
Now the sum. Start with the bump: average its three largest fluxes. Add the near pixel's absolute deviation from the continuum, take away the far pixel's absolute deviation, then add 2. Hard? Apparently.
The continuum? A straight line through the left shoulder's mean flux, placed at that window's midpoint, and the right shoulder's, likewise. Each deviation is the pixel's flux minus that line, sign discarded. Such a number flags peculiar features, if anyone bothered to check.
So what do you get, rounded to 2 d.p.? 5.26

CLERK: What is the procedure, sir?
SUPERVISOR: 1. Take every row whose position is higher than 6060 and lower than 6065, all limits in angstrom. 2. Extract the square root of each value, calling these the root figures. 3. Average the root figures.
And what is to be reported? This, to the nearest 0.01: 1.87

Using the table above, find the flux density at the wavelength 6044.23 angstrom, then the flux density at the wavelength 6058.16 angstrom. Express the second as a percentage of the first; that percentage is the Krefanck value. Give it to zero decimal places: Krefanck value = 97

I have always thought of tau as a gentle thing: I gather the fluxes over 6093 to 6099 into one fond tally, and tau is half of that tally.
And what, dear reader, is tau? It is 3.46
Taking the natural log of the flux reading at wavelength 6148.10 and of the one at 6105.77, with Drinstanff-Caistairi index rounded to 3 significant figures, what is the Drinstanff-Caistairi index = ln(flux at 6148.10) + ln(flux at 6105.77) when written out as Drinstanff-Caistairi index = 2.44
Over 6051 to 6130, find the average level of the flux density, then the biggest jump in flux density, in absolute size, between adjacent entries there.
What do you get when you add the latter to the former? 3.65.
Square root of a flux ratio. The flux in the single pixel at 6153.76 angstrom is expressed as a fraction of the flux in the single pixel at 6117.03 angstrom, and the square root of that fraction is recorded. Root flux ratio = 1.00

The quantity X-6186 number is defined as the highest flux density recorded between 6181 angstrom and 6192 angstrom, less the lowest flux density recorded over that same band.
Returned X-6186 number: 0.23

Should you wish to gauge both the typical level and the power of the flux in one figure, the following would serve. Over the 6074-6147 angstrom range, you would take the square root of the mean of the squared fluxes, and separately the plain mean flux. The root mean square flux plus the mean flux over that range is 6.72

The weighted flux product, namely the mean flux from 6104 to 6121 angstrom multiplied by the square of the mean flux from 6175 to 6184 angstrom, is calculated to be 41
